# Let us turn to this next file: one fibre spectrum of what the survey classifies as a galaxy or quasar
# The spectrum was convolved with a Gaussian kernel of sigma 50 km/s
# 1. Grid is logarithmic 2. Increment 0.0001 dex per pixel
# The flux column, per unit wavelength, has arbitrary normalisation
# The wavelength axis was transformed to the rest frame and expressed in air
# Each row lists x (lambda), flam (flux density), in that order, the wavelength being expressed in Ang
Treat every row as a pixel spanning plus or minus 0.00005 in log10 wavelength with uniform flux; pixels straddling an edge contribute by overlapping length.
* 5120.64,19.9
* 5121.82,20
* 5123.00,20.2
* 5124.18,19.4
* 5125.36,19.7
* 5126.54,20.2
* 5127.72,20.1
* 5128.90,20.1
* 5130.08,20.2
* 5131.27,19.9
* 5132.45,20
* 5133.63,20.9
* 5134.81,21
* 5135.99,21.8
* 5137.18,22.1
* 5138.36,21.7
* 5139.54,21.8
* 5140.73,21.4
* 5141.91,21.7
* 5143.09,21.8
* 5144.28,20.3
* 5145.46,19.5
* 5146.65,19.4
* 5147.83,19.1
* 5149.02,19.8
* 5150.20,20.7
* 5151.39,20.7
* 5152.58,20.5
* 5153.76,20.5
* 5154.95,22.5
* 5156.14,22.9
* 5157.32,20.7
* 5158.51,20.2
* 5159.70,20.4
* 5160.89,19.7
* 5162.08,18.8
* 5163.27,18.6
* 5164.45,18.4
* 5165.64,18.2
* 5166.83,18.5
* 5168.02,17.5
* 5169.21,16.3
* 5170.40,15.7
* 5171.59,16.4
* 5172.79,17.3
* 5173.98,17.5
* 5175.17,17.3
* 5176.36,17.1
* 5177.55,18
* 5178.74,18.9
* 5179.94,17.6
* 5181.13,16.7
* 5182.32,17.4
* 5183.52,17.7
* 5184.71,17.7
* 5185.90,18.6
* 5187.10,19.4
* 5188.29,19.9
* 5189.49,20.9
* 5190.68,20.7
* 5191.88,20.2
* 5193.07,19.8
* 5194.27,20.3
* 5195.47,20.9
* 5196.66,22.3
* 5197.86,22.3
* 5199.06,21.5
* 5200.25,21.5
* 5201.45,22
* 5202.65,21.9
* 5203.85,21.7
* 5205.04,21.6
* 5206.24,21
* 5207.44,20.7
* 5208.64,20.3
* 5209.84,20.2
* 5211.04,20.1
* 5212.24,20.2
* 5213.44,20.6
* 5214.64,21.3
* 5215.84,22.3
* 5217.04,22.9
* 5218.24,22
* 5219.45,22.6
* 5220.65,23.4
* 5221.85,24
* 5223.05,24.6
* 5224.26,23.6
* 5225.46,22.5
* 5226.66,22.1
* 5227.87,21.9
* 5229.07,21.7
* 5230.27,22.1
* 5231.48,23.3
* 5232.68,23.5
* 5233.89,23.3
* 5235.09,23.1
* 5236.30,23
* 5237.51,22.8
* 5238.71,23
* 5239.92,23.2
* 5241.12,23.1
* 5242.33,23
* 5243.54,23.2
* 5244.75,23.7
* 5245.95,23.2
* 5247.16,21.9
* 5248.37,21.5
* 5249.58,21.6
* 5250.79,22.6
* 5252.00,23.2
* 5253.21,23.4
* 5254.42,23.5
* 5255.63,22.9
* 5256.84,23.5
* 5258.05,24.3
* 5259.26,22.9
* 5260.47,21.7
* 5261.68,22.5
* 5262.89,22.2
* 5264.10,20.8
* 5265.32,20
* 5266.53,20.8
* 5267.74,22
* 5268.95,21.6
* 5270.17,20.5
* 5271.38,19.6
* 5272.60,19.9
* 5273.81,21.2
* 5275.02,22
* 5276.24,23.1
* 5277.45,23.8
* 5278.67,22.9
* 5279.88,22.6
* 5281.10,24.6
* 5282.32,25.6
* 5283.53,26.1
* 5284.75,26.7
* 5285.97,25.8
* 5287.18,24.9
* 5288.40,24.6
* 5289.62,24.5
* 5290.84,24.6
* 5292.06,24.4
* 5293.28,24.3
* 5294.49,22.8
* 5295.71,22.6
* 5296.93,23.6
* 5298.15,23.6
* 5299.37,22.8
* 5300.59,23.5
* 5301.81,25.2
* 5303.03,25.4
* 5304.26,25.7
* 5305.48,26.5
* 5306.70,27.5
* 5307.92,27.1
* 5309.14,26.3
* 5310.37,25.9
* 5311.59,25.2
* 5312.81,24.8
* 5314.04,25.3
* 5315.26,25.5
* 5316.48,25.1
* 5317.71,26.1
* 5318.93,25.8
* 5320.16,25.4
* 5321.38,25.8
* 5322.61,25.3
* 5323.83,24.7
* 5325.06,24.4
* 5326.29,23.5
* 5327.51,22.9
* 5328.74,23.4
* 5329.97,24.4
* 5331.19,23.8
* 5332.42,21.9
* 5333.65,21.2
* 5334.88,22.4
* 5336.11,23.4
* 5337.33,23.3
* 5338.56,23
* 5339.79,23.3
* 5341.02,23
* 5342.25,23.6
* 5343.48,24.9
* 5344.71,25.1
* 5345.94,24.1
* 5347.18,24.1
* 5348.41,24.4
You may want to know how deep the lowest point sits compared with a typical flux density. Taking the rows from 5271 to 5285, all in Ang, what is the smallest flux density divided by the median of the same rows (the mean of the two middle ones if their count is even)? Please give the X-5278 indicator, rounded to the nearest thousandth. 0.852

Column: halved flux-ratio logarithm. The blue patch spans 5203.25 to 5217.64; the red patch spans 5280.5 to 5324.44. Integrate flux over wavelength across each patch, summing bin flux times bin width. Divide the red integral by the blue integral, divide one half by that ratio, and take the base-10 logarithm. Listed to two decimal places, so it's -0.86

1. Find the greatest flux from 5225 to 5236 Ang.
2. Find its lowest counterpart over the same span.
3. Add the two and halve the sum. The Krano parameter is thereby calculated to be 22.6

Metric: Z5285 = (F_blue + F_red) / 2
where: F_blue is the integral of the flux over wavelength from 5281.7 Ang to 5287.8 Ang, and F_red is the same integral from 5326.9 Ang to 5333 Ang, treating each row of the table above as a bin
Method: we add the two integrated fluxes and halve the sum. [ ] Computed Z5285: 150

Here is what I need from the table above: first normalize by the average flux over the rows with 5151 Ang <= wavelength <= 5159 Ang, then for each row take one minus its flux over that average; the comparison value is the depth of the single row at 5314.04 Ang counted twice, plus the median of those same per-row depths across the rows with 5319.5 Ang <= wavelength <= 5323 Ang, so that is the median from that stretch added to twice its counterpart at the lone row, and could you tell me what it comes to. -0.6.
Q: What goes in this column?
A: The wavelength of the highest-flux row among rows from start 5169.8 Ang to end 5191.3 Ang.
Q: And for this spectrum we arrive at 5189.49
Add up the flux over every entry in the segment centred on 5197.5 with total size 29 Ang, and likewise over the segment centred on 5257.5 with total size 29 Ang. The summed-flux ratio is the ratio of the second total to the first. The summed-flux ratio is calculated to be 1.08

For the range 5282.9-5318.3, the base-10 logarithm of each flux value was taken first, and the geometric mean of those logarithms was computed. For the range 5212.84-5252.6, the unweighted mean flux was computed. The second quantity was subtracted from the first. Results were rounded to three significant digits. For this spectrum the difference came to -21.3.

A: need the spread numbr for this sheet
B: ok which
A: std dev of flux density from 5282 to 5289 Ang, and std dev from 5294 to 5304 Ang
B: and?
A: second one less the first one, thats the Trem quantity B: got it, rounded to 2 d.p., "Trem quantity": 0.30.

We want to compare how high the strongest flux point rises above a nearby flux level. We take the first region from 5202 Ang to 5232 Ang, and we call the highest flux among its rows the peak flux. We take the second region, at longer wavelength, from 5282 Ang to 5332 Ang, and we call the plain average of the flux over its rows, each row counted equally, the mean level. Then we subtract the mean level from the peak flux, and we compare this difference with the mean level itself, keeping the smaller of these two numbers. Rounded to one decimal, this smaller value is -0.3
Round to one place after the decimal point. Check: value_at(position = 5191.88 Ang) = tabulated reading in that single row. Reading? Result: 20.2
